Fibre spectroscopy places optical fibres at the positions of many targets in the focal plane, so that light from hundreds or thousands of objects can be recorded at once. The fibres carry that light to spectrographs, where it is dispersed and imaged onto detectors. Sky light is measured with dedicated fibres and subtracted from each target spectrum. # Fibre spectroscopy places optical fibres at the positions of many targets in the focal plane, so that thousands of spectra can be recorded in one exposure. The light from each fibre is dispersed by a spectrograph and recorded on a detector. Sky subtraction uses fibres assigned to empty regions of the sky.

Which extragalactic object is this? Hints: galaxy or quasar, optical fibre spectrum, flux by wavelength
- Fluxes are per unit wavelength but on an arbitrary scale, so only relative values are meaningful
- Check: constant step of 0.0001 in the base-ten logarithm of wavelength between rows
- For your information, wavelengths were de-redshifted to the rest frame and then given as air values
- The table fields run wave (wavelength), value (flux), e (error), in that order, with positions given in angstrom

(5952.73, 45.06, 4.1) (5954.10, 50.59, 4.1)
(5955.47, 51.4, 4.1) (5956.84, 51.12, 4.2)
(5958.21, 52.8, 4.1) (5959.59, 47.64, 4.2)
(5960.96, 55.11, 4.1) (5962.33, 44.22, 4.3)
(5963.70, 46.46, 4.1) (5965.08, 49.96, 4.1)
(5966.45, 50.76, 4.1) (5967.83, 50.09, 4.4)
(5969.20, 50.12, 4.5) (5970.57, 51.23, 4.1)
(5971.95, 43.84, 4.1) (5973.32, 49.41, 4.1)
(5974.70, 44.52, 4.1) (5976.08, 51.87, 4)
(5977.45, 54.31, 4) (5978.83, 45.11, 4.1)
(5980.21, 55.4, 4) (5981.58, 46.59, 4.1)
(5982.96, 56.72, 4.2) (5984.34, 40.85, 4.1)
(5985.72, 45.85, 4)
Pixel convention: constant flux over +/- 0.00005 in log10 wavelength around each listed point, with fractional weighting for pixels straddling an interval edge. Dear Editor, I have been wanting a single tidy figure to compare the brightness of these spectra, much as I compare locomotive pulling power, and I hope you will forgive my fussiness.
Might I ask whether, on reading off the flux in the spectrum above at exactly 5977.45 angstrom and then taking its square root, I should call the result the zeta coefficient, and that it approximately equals 7.37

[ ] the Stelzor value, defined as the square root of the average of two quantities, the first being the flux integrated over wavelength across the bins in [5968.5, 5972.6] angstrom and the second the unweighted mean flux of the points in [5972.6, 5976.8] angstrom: 11.1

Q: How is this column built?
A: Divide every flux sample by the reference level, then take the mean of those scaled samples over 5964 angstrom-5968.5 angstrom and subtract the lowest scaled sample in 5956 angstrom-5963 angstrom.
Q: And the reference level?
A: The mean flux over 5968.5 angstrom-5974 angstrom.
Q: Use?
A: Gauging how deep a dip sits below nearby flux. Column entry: 0.12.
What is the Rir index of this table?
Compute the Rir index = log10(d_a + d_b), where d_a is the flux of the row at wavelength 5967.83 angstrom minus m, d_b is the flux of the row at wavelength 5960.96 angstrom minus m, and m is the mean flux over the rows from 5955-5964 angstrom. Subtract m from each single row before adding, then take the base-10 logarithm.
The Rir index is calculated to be 0.7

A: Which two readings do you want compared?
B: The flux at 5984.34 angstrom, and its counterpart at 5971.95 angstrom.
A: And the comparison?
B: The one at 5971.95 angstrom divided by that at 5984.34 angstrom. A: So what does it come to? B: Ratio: 1.07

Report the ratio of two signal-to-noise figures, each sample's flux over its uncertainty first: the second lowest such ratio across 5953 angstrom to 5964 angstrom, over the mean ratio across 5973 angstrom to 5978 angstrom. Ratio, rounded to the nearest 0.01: 0.92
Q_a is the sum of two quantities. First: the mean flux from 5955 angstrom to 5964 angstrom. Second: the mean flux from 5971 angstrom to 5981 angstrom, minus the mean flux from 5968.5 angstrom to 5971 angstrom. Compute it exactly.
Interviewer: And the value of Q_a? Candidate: 48.4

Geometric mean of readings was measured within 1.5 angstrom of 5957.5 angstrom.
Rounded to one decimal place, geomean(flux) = 52.0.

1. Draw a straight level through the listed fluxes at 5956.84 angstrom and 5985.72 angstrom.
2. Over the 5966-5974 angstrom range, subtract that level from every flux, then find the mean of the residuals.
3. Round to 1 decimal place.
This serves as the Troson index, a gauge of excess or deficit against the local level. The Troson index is 0.5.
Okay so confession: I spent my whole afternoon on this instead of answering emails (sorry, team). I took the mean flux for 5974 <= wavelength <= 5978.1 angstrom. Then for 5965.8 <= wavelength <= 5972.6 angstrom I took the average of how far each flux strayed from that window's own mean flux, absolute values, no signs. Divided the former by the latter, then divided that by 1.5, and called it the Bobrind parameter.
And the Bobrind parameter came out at 15.6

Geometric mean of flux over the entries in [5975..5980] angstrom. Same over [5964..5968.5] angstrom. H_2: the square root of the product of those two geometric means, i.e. 50.3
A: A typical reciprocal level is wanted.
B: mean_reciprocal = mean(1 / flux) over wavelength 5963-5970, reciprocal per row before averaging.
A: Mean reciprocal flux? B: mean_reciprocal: 0.0202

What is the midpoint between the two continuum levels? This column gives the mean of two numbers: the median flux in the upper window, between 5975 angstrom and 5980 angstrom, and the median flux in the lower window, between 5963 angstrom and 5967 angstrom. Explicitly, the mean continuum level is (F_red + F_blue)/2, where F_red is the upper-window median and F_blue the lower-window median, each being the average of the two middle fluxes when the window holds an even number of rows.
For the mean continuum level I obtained 50.9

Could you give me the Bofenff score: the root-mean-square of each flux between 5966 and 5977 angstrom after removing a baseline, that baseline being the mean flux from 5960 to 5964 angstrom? 2.9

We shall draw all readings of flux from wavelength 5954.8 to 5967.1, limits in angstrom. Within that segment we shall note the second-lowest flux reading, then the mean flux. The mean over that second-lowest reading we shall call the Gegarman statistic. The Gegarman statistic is 1.07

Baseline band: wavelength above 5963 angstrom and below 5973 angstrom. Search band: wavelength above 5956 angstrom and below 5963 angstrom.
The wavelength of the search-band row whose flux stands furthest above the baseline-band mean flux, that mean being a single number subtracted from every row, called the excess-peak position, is 5960.96 angstrom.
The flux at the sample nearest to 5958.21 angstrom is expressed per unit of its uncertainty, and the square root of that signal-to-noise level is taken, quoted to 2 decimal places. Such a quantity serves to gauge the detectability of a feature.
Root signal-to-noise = 3.59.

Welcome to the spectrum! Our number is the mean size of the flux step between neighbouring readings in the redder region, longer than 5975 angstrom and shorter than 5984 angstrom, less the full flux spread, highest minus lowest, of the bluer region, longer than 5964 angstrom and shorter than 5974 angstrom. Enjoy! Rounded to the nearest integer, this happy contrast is 1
